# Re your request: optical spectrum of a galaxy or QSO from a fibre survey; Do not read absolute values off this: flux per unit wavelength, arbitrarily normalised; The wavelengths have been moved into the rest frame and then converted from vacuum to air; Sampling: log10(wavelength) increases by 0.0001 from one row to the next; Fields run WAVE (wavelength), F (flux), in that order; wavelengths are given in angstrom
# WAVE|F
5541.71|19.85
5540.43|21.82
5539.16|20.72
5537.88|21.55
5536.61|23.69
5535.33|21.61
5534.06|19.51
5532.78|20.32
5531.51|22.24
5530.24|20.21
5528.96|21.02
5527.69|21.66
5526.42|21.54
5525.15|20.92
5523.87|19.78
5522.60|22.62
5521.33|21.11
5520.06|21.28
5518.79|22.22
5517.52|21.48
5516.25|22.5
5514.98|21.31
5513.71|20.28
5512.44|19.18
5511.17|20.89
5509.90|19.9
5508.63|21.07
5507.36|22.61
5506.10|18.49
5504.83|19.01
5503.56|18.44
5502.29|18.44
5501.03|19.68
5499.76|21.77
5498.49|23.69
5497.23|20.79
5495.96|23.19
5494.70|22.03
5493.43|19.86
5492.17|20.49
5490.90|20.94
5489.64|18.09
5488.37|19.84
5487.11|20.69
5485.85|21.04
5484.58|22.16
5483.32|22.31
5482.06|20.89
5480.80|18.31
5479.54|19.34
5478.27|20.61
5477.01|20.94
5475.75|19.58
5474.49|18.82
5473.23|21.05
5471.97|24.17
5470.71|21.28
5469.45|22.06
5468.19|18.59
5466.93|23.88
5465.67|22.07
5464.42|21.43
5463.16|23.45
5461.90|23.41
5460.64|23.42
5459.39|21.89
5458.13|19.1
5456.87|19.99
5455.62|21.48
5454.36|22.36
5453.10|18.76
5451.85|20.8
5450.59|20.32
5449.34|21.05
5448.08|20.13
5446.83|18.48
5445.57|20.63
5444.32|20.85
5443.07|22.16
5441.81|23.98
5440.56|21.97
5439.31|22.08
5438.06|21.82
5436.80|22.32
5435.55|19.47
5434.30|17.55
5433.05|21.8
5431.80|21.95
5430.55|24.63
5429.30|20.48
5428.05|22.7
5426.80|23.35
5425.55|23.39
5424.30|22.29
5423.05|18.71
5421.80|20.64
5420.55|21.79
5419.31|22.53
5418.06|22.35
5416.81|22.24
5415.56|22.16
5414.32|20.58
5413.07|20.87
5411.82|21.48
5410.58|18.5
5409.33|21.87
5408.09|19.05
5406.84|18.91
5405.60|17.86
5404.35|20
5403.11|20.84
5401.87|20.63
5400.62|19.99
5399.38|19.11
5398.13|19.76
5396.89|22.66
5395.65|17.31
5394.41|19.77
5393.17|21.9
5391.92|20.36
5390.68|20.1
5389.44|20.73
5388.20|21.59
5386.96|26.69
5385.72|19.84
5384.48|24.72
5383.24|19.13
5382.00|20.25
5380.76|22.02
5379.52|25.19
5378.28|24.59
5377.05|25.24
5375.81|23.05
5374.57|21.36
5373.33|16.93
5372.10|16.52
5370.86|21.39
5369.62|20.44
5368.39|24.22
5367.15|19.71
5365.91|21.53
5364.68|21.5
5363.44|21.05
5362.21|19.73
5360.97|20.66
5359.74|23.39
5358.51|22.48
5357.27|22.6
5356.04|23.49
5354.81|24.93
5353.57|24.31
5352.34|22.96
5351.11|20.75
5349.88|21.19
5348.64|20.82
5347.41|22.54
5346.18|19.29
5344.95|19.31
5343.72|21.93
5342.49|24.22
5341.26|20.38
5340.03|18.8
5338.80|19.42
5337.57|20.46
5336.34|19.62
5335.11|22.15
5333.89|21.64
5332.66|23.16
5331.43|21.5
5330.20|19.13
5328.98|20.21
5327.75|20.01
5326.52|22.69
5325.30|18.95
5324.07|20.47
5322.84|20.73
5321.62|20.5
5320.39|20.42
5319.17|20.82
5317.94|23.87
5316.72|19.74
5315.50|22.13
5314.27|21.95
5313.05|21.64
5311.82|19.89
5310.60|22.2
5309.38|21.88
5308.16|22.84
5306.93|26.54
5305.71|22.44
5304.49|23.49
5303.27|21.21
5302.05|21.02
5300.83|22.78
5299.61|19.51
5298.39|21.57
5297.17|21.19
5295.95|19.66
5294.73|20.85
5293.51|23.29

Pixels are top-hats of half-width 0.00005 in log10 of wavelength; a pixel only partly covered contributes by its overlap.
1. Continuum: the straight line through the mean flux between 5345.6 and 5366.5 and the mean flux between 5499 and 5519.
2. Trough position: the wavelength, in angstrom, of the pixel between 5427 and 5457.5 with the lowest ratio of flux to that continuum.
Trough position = 5434.30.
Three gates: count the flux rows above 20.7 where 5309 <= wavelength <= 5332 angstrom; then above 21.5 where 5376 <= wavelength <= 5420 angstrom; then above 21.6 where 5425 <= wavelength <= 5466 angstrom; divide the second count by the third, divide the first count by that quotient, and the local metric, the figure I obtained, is 13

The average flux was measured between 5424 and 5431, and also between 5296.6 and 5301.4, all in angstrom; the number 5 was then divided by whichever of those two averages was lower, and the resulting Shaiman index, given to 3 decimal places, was 0.235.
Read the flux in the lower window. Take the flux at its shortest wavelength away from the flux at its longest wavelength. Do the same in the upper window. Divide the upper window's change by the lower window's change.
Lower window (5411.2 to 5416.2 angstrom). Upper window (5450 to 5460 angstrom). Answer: 2.3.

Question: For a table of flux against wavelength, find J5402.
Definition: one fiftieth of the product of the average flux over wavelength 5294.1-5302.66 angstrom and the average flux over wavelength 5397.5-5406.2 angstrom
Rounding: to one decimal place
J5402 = 8.3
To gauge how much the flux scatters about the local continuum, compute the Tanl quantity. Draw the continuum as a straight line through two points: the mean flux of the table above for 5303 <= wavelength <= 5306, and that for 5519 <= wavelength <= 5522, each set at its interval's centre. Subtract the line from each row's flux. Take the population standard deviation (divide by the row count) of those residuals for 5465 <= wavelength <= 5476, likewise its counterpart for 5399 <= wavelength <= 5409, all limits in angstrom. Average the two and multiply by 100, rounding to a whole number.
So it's 141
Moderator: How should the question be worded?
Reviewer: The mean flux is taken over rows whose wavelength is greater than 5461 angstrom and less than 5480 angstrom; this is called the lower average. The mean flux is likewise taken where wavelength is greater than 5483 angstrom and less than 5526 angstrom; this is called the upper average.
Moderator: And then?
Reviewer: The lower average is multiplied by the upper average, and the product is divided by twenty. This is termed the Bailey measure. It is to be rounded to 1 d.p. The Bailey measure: 22.3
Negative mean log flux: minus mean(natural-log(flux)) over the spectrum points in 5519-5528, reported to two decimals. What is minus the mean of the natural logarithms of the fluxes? -3.06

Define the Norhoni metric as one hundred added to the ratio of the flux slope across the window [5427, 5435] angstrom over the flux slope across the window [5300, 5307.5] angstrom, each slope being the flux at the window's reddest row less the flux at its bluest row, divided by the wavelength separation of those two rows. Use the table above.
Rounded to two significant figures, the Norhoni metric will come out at 99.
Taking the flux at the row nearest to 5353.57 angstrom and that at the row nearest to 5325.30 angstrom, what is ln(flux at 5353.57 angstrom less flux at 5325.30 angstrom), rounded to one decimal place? 1.7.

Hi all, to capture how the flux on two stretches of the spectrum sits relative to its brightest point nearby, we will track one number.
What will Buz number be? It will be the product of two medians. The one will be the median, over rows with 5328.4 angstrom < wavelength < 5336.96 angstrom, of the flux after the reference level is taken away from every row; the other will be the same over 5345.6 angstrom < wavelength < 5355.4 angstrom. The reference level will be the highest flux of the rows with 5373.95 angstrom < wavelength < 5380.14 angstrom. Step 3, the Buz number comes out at 13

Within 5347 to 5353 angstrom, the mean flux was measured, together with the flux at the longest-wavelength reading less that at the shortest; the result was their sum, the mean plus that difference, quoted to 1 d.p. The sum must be 22.1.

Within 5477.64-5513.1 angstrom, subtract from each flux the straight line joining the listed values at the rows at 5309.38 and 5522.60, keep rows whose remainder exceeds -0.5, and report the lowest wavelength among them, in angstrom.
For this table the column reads 5483.32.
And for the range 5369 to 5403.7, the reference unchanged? 5375.81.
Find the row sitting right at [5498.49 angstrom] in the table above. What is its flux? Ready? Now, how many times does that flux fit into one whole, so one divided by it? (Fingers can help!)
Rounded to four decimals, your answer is 0.0422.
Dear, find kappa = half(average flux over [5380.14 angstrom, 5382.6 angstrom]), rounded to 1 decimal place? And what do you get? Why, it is 10.6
